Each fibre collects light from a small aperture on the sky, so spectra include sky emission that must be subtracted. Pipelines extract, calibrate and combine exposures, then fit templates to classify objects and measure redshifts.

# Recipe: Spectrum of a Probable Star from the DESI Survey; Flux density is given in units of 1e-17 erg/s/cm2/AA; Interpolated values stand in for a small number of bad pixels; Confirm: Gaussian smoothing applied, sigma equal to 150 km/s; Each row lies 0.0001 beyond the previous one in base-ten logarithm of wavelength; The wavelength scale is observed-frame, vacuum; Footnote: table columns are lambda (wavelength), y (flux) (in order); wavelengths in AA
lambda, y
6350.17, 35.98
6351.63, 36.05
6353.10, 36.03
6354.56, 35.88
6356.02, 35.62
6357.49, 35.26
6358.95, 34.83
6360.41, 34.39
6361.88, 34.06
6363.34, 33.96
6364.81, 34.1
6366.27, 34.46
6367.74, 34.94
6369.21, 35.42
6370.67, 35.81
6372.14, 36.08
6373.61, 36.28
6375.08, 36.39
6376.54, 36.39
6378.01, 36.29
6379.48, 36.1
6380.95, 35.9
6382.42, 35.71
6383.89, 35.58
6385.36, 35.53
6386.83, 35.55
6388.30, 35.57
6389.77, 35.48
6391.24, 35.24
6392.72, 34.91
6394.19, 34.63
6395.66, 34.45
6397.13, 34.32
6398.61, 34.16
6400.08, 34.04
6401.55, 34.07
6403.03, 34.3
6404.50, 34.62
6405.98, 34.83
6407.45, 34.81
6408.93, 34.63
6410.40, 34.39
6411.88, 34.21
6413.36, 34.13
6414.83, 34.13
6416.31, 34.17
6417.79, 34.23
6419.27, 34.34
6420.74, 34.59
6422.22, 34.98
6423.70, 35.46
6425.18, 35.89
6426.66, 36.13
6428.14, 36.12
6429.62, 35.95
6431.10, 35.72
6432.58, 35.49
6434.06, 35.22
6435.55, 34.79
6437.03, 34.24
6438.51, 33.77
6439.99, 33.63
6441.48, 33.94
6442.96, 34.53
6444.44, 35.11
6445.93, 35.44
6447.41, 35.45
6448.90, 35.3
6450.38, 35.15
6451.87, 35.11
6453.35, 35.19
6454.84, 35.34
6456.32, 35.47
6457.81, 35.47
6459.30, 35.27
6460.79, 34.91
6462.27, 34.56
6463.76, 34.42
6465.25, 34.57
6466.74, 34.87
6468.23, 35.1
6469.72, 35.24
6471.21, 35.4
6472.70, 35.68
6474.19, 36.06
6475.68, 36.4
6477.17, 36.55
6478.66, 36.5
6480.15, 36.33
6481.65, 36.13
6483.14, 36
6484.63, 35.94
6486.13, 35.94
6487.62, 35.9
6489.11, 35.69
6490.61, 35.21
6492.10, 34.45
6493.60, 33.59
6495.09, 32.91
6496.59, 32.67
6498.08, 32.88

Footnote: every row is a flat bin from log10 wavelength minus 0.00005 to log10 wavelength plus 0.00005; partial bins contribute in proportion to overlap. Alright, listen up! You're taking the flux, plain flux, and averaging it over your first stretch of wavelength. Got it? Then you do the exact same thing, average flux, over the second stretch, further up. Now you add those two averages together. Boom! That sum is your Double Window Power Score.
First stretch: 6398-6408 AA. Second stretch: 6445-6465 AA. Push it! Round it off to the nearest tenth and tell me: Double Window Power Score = 69.6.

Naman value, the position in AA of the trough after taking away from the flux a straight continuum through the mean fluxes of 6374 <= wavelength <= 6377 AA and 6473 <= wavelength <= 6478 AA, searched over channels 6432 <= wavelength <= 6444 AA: 6439.99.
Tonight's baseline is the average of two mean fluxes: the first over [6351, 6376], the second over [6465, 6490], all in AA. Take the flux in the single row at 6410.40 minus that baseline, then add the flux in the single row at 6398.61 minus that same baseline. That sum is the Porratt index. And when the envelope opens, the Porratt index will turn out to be -2.5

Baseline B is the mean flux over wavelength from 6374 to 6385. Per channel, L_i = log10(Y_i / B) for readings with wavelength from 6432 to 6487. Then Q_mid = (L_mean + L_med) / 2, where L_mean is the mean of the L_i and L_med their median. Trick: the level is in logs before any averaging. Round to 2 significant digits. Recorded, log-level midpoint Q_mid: -0.0096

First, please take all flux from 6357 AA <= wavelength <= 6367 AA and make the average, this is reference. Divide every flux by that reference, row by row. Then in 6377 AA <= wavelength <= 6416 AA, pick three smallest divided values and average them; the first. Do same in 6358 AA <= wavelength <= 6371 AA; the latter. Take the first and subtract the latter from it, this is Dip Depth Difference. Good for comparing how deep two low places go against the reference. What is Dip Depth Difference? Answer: 0.001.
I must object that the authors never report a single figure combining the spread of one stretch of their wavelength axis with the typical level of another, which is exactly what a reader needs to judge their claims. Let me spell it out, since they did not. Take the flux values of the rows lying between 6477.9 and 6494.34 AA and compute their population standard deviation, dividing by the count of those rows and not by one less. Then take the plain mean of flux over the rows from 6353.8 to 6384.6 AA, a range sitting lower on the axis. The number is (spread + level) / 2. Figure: 18.1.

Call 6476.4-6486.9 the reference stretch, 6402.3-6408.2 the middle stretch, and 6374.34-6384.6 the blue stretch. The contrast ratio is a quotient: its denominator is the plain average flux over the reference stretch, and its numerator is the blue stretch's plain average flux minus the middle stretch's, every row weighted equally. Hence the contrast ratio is 0.04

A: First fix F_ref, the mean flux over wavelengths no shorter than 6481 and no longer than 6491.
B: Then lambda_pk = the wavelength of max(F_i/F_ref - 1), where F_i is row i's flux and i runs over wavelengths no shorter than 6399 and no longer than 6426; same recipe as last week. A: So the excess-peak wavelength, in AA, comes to 6425.18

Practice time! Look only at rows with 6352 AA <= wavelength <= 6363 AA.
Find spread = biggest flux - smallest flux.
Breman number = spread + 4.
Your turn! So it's 6.0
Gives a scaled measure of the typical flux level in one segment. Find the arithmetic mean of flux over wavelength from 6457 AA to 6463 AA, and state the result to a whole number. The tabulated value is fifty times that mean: 1753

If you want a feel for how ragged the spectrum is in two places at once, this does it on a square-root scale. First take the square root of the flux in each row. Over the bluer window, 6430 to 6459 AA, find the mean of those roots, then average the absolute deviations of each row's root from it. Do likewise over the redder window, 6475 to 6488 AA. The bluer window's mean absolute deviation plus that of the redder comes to 0.063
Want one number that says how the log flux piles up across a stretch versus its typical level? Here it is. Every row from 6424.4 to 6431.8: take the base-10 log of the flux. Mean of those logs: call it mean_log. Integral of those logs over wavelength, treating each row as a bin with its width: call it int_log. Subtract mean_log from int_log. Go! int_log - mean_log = 9.96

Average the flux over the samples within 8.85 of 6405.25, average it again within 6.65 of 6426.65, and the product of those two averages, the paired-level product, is 1224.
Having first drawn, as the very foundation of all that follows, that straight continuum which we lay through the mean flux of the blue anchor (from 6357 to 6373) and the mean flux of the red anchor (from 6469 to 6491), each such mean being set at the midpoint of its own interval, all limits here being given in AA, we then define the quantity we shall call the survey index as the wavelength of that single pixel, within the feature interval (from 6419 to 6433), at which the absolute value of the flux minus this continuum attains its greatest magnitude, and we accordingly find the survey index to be 6419.27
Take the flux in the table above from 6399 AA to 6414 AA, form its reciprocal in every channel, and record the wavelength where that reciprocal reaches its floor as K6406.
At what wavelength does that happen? 6405.98 AA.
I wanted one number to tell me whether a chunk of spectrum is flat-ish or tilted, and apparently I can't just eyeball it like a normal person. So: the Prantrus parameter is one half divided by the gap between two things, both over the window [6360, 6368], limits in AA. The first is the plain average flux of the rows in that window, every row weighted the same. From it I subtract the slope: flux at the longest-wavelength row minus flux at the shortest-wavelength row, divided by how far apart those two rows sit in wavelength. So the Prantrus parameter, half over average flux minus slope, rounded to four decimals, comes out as 0.0146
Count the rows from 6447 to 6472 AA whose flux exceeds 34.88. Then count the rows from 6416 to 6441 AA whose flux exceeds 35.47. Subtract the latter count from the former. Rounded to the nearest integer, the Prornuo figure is 7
